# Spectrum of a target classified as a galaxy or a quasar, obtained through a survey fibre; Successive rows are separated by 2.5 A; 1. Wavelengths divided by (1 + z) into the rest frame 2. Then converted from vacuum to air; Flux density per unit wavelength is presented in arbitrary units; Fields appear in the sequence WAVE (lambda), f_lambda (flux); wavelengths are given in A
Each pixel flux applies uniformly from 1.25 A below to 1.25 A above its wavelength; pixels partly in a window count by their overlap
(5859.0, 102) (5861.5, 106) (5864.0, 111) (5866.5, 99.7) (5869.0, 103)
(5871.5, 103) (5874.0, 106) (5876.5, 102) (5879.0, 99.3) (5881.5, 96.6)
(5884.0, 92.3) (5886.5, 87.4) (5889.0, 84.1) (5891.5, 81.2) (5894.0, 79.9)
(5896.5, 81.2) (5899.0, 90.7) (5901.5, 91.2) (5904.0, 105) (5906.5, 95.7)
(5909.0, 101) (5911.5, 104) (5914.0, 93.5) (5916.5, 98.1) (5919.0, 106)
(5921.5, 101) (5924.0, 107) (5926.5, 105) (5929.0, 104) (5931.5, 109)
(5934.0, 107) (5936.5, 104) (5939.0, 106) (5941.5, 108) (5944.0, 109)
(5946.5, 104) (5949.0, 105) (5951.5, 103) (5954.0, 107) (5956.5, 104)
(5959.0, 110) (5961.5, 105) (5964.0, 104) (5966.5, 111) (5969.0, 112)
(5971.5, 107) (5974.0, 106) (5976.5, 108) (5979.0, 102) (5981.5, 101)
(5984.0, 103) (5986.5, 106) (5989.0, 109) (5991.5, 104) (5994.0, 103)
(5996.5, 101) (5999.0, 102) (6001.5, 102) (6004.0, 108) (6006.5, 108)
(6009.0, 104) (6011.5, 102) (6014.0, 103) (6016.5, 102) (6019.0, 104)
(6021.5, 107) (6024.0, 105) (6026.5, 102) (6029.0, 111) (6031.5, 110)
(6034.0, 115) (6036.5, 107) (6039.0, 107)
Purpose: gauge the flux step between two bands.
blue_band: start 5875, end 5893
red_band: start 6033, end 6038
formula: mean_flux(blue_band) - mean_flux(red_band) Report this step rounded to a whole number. -19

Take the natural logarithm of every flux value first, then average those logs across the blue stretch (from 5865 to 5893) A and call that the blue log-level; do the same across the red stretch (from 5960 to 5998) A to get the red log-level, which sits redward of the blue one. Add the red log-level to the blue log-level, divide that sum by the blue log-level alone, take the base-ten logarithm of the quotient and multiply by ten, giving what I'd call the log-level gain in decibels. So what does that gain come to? 3.06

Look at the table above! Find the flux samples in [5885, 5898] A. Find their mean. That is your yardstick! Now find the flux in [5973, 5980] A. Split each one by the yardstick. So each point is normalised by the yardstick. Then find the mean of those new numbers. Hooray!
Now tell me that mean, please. 1.27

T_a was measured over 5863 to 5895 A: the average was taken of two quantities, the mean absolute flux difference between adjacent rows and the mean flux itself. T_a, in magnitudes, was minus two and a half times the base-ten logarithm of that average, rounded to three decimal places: -4.241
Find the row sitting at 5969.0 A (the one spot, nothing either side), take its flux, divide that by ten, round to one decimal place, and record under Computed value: 11.2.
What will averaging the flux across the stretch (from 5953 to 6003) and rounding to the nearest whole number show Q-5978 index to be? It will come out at 105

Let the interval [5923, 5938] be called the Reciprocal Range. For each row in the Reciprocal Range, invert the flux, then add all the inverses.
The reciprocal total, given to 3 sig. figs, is 0.0566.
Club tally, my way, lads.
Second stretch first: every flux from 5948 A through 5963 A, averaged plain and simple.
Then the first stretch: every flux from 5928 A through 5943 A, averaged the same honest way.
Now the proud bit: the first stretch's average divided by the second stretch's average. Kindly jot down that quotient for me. 1.01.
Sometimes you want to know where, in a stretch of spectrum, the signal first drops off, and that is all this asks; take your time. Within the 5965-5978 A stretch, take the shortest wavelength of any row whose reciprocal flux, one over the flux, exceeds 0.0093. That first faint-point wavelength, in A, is 5971.5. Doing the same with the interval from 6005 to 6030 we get 6009.0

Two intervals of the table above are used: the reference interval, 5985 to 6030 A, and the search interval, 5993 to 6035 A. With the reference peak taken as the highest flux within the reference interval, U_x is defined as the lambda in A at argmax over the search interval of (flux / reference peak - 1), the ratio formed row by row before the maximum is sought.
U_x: 6034.0 A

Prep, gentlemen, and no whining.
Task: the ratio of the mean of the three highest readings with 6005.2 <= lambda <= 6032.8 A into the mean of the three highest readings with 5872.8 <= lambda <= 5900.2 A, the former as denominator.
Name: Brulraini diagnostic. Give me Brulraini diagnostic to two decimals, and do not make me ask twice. 0.93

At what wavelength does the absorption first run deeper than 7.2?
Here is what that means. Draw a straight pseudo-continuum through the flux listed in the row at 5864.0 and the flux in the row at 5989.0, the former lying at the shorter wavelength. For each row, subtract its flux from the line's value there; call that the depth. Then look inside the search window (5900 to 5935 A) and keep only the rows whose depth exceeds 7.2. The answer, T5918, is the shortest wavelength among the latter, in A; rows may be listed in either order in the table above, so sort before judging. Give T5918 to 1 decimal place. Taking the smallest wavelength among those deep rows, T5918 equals 5901.5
